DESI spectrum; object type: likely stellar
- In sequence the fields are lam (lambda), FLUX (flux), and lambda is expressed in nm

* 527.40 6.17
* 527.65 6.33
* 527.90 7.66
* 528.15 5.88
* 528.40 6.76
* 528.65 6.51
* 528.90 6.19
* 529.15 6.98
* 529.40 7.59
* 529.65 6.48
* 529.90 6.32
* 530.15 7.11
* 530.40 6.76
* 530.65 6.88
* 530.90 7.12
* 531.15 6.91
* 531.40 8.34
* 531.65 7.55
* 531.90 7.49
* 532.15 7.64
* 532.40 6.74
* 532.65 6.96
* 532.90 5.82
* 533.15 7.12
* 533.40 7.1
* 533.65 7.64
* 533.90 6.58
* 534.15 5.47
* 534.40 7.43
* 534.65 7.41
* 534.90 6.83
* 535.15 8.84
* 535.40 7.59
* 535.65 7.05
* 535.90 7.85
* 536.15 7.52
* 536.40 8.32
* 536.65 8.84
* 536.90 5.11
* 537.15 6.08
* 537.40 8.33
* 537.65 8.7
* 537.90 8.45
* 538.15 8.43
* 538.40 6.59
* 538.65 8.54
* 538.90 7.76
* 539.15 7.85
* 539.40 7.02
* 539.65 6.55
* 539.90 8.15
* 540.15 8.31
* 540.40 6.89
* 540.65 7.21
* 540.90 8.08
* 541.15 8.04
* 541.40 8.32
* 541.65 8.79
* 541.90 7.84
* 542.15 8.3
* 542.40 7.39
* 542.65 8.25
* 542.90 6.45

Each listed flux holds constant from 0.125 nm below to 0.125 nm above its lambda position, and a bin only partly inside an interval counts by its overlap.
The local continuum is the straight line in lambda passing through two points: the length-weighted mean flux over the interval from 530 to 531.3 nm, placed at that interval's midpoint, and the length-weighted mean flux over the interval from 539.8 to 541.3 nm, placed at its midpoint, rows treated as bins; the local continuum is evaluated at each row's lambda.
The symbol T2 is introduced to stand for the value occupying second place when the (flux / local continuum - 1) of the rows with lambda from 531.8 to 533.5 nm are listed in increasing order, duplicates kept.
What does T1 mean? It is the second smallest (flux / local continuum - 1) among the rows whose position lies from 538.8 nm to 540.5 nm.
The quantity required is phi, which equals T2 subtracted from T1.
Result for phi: -0.061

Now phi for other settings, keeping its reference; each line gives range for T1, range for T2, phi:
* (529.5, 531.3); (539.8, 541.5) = 0.015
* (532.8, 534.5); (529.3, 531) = -0.127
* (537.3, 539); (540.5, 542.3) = 0.022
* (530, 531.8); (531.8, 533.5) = 0.038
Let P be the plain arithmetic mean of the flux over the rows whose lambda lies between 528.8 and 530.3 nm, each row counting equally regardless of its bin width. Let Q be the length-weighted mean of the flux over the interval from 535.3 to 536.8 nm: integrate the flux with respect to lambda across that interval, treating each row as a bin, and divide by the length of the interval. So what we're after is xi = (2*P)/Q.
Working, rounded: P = 6.78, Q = 7.8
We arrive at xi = 1.7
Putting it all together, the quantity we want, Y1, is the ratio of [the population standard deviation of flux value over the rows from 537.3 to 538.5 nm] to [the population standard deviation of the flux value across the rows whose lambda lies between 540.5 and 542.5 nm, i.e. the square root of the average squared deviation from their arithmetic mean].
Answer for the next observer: 1.6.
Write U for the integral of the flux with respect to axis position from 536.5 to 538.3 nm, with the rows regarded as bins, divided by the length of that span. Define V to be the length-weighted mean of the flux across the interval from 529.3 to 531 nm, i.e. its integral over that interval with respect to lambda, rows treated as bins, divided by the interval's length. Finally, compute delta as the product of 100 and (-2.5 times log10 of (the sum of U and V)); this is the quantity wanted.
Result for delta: -291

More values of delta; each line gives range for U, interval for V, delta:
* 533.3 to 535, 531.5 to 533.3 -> -286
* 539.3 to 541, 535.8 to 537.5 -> -293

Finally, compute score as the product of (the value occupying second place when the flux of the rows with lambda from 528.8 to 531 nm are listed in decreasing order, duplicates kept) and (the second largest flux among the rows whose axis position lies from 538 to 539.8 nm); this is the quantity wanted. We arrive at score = 60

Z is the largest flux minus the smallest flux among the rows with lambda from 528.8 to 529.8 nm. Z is 1.4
